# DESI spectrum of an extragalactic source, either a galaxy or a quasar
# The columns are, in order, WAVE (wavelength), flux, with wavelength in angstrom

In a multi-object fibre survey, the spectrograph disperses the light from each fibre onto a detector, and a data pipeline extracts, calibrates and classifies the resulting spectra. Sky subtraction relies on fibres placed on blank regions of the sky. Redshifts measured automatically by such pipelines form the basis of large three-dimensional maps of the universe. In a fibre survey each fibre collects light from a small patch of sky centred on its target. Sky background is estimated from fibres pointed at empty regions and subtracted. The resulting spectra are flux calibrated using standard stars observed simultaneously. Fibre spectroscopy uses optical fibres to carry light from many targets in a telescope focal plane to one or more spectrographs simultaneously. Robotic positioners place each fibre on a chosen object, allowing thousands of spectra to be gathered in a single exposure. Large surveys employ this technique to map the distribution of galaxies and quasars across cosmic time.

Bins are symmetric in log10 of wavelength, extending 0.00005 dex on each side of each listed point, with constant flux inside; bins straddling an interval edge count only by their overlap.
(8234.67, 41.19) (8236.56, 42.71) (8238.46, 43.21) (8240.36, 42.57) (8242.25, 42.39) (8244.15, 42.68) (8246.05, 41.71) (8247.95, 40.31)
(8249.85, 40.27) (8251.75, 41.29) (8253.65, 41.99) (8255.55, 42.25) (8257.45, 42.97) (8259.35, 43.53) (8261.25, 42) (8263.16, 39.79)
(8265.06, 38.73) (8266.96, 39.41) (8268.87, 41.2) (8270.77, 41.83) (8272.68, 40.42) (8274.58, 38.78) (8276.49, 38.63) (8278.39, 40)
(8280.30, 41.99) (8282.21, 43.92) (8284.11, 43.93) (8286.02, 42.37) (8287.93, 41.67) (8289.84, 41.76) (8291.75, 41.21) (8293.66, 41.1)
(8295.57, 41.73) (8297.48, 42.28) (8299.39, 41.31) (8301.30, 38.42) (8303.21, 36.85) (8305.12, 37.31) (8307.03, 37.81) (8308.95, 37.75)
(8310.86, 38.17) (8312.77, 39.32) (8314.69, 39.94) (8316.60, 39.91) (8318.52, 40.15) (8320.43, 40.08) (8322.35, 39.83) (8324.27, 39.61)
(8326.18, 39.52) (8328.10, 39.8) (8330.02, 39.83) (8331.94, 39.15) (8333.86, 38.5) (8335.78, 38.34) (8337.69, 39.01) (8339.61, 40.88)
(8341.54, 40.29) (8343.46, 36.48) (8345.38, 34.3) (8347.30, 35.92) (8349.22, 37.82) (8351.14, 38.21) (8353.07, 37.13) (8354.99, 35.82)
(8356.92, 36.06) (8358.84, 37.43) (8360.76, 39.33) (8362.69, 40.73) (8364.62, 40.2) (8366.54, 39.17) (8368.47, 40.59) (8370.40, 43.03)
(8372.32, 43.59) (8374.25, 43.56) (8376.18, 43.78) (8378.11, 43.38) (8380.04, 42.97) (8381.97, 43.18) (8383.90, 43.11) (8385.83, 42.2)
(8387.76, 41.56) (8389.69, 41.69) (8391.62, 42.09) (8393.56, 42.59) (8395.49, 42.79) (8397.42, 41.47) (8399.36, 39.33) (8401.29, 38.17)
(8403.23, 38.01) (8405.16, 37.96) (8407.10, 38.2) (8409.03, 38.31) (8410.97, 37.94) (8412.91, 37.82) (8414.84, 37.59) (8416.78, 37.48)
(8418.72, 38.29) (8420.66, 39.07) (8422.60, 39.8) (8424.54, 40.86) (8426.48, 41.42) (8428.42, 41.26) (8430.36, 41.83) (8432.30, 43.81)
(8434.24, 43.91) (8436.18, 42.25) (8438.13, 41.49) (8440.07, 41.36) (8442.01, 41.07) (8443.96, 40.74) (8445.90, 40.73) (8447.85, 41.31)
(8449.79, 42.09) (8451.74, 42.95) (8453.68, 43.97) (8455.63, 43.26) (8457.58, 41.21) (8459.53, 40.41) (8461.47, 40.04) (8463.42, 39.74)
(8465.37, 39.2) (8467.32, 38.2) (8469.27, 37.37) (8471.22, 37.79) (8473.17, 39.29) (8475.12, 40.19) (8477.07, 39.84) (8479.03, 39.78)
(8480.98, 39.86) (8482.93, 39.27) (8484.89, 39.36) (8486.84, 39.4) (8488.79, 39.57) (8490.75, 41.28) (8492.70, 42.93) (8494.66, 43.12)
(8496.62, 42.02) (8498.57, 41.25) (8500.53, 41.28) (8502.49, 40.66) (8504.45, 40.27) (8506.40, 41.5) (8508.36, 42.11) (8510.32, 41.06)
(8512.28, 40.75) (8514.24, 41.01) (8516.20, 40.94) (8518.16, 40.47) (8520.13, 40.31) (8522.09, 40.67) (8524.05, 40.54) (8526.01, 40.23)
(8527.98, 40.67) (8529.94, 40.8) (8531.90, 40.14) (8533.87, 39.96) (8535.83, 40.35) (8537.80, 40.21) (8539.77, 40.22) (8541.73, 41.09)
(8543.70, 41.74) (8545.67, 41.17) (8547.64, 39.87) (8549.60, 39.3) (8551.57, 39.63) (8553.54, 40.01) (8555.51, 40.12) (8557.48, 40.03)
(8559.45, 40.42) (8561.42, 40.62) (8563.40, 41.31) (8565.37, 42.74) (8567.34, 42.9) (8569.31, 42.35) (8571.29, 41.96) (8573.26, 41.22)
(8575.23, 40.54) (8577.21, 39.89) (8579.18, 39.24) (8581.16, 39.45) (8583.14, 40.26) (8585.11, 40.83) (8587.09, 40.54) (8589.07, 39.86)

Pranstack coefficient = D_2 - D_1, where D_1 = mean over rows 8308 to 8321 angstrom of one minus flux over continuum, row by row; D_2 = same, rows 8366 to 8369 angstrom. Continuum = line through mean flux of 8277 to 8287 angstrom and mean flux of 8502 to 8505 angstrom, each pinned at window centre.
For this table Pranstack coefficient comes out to -0.024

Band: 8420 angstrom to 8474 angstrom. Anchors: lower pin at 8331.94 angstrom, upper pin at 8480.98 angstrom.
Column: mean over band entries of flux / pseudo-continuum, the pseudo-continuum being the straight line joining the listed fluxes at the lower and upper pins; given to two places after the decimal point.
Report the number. 1.03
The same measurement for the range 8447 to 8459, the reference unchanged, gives 1.07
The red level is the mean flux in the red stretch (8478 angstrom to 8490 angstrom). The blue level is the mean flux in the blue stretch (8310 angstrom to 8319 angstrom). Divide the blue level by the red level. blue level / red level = 1.00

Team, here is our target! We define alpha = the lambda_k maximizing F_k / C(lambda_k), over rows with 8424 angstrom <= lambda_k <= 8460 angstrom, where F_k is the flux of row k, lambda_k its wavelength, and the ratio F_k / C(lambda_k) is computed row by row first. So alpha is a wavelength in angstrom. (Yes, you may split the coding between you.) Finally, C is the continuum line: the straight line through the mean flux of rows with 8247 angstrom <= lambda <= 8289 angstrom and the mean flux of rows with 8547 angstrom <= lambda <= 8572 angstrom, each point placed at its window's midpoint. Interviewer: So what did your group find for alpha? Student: 8453.68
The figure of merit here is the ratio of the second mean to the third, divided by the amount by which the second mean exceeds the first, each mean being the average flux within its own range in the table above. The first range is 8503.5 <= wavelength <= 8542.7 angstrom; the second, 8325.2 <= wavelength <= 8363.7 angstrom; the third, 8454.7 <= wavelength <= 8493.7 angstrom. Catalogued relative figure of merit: -0.4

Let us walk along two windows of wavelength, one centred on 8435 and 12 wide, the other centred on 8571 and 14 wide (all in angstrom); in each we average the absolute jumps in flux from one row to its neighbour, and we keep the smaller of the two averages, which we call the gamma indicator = 0.53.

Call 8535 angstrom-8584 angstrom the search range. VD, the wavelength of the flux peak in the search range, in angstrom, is 8567.34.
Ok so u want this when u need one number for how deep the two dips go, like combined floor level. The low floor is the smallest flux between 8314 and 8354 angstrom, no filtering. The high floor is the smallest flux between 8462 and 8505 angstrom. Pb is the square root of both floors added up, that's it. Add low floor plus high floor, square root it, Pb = 8.47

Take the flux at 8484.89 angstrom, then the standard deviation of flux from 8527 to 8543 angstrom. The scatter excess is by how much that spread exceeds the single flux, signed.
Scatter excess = -39.0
